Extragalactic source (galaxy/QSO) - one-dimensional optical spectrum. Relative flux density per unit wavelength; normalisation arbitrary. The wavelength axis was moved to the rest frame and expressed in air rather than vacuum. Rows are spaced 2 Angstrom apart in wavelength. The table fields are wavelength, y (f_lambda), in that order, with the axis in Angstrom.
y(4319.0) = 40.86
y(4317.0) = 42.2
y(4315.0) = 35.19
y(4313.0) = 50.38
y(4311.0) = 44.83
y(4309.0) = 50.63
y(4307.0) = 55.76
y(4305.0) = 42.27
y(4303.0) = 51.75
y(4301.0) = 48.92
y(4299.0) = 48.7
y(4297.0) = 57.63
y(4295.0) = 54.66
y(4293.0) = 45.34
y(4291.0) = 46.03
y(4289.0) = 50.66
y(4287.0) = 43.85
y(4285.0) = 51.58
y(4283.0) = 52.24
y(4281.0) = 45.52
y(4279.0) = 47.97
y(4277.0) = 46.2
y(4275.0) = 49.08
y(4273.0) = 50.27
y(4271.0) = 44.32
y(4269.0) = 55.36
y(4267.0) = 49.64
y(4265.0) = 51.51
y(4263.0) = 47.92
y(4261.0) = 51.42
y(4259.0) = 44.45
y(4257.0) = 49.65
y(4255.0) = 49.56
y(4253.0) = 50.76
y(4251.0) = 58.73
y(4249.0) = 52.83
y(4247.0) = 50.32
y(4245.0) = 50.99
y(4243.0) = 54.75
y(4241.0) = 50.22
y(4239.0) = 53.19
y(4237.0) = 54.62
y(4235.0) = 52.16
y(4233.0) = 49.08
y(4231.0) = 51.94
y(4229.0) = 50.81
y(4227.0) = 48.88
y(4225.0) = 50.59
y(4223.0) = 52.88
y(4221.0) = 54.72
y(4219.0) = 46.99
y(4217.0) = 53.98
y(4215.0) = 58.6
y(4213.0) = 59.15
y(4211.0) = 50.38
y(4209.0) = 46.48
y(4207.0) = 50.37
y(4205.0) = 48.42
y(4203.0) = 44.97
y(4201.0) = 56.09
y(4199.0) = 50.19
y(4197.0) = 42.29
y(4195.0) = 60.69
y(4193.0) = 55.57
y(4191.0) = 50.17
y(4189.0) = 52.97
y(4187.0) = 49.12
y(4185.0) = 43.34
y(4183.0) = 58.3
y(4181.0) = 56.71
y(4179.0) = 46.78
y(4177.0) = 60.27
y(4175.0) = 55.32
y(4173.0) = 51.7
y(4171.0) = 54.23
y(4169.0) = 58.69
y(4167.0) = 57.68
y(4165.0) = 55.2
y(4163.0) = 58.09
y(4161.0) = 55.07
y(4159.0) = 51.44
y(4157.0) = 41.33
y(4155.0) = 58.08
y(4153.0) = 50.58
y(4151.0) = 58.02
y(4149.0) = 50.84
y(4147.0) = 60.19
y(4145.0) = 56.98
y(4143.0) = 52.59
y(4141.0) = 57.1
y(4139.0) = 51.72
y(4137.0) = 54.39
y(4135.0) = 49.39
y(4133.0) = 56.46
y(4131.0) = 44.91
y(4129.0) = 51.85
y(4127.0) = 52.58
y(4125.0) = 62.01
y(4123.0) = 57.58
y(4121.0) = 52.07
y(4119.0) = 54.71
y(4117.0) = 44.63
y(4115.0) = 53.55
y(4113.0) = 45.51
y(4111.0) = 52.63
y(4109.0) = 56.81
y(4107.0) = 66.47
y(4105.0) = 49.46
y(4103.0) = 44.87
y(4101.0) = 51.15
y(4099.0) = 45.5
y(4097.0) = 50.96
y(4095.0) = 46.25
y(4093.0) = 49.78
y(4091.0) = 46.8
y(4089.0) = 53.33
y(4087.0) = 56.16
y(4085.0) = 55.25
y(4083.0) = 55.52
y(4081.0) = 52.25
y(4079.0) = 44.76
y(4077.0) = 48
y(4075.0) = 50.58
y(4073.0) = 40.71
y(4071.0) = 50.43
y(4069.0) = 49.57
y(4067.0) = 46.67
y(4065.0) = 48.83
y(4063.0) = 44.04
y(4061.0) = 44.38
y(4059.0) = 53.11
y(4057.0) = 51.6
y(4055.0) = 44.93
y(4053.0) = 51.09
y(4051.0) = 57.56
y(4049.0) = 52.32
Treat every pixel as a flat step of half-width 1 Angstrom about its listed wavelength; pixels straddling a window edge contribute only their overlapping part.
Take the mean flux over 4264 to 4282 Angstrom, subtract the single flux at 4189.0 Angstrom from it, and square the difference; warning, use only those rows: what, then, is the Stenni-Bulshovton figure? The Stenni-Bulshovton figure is 17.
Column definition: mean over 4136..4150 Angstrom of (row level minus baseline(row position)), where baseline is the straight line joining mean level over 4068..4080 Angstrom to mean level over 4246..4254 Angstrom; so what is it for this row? 5.2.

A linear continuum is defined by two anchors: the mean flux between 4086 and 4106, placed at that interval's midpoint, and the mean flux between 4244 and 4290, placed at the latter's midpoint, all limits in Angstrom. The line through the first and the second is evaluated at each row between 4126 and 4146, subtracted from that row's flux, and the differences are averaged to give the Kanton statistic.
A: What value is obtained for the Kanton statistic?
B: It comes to 3.3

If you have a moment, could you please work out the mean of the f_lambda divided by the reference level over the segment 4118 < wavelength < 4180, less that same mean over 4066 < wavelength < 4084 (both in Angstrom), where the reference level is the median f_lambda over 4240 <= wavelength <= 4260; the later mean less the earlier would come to 0.11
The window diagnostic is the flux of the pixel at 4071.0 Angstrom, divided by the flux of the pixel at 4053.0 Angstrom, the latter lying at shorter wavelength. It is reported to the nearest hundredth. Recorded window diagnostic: 0.99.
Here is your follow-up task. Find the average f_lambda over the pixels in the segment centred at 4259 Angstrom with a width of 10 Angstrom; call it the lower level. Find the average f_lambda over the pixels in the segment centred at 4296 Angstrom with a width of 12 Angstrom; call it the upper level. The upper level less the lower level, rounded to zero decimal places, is 2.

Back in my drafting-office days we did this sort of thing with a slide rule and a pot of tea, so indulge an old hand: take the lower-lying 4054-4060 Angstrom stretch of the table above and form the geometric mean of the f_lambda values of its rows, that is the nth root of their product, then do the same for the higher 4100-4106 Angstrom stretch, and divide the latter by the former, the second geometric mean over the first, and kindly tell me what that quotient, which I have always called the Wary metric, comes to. 0.97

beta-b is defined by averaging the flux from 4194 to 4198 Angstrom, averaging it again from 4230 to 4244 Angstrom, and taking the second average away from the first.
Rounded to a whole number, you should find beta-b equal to -1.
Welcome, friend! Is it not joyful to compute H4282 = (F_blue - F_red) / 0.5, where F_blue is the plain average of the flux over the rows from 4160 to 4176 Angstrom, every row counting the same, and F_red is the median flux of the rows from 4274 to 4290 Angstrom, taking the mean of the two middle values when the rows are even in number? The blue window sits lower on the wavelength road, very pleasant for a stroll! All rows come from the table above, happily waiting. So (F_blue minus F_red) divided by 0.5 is 14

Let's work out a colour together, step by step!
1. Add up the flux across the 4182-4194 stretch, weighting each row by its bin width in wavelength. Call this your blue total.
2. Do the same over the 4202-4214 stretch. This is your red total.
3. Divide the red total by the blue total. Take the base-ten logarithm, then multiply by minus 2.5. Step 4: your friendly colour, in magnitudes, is 0.03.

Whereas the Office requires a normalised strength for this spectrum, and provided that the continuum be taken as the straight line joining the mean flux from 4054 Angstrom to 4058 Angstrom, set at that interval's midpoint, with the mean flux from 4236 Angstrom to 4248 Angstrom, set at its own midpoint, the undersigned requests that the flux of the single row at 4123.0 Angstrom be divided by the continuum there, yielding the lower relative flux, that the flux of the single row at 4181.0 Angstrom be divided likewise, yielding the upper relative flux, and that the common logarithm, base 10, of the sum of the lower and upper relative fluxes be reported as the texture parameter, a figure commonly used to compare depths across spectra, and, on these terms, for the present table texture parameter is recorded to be 0.36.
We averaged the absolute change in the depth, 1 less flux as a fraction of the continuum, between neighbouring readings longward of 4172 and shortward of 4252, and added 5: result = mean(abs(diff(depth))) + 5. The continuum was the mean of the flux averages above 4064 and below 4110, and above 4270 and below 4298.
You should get 5.10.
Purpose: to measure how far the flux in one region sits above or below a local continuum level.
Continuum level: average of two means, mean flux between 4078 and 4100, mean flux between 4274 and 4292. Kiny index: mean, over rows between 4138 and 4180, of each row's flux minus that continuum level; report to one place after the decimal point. 5.0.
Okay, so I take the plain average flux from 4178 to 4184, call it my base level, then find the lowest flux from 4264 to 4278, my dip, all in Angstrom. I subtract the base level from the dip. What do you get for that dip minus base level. -9.6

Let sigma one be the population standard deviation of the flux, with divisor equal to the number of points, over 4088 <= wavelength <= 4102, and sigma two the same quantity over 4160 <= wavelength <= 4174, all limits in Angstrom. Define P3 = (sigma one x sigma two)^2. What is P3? 40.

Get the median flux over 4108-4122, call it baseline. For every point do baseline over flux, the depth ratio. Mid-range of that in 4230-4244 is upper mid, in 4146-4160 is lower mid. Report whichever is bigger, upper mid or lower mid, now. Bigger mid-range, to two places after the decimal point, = 1.07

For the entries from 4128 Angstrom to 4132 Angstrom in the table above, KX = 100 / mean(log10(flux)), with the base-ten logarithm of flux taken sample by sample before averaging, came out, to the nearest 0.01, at 59.40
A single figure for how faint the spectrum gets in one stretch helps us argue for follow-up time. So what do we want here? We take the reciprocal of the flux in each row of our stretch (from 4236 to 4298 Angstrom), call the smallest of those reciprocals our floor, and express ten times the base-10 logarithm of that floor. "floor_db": -17.7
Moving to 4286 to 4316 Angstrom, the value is -17.6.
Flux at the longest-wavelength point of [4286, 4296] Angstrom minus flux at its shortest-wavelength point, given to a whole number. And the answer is 11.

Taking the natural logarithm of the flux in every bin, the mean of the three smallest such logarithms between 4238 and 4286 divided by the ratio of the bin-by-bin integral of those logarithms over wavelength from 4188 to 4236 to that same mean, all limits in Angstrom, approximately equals 0.0764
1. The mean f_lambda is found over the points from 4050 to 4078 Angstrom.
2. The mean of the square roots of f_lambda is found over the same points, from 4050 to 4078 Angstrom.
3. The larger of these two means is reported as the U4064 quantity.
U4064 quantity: 48.7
